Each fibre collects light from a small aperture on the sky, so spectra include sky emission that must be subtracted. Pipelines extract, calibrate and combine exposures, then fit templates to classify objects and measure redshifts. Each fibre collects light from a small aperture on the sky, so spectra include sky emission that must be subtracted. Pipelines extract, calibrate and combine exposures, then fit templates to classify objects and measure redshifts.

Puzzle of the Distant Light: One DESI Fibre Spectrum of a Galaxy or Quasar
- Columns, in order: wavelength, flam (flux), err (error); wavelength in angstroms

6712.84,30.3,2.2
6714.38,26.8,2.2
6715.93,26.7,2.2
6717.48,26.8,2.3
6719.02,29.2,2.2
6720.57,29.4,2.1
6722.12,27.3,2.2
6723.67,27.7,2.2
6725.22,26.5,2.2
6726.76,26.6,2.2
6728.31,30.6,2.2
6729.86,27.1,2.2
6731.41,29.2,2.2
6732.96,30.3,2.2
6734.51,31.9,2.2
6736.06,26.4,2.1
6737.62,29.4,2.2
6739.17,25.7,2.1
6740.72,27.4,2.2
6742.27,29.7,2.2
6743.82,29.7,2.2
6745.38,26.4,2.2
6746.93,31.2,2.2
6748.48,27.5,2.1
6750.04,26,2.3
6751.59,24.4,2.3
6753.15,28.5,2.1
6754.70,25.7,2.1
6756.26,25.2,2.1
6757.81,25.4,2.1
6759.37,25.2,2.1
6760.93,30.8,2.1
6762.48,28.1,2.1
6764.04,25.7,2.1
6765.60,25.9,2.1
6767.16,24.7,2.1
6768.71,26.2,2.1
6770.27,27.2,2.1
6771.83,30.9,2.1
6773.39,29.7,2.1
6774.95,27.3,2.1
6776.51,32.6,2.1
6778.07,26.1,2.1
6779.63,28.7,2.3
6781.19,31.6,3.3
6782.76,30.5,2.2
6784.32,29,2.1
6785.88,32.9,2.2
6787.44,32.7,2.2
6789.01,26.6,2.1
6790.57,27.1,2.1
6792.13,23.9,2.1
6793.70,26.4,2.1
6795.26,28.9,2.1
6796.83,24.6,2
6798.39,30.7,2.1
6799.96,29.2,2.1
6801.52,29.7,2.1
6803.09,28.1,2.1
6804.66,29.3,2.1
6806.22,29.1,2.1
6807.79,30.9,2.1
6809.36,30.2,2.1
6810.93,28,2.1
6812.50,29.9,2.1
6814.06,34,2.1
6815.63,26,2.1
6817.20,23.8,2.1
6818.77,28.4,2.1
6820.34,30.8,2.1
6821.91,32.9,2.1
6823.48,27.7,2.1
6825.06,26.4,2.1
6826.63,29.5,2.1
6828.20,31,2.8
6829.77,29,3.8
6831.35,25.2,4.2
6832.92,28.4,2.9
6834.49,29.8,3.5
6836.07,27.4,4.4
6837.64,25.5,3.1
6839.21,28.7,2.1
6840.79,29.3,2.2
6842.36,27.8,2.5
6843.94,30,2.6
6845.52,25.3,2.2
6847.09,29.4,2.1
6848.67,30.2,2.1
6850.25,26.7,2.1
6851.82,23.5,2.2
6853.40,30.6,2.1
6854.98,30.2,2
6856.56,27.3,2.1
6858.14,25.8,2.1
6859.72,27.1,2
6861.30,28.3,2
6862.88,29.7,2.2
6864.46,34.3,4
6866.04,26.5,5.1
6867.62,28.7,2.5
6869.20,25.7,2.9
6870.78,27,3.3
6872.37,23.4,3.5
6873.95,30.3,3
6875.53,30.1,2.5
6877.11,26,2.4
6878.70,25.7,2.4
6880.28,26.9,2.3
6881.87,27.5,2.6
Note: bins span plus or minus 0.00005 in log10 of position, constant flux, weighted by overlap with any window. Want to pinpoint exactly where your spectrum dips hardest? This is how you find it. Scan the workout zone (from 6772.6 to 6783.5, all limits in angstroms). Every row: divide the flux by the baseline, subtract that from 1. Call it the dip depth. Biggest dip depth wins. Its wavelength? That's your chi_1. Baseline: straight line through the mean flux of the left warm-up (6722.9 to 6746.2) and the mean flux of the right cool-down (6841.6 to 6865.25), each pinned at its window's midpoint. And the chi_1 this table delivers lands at 6778.07 angstroms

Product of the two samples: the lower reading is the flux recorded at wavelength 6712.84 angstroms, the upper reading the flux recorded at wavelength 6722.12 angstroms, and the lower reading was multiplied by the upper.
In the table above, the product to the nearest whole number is 827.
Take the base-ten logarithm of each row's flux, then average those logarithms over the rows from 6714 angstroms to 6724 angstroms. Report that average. 1.44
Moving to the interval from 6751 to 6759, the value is 1.41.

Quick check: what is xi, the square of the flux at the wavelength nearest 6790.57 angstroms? 734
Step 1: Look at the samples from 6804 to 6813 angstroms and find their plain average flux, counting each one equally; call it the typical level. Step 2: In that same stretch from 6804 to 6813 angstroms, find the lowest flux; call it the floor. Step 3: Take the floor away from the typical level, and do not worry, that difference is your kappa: 1.6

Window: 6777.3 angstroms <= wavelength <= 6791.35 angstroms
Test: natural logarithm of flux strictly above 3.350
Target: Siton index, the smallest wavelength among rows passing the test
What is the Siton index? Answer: 6779.63 angstroms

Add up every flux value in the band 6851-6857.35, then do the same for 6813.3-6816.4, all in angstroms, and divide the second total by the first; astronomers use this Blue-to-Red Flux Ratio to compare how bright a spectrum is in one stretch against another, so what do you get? 0.54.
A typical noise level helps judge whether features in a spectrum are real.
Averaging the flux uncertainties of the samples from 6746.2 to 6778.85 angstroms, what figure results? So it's 2.124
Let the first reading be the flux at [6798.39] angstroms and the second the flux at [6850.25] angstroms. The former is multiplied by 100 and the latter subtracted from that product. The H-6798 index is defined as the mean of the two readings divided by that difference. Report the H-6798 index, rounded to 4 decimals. 0.0094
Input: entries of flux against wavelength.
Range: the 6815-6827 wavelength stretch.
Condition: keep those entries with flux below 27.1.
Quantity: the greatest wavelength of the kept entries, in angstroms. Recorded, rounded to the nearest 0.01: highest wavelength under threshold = 6825.06 angstroms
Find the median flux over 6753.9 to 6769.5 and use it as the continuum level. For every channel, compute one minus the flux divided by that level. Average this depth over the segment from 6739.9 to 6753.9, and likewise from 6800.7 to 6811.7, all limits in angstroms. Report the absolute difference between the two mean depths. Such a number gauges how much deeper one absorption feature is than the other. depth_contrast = 0.057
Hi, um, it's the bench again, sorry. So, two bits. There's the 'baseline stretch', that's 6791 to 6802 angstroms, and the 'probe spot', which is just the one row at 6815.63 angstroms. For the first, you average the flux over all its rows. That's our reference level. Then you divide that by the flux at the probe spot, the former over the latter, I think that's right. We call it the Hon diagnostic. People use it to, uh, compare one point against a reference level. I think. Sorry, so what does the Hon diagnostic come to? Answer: 1.06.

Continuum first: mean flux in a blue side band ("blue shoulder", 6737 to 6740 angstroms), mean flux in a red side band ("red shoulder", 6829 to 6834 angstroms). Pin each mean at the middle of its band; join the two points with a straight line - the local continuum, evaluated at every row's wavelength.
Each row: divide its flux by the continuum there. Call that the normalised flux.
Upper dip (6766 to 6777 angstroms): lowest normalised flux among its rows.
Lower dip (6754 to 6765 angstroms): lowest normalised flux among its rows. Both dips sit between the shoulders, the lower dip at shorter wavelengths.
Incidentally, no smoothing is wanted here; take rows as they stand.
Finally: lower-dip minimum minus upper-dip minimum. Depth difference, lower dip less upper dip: 0.02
